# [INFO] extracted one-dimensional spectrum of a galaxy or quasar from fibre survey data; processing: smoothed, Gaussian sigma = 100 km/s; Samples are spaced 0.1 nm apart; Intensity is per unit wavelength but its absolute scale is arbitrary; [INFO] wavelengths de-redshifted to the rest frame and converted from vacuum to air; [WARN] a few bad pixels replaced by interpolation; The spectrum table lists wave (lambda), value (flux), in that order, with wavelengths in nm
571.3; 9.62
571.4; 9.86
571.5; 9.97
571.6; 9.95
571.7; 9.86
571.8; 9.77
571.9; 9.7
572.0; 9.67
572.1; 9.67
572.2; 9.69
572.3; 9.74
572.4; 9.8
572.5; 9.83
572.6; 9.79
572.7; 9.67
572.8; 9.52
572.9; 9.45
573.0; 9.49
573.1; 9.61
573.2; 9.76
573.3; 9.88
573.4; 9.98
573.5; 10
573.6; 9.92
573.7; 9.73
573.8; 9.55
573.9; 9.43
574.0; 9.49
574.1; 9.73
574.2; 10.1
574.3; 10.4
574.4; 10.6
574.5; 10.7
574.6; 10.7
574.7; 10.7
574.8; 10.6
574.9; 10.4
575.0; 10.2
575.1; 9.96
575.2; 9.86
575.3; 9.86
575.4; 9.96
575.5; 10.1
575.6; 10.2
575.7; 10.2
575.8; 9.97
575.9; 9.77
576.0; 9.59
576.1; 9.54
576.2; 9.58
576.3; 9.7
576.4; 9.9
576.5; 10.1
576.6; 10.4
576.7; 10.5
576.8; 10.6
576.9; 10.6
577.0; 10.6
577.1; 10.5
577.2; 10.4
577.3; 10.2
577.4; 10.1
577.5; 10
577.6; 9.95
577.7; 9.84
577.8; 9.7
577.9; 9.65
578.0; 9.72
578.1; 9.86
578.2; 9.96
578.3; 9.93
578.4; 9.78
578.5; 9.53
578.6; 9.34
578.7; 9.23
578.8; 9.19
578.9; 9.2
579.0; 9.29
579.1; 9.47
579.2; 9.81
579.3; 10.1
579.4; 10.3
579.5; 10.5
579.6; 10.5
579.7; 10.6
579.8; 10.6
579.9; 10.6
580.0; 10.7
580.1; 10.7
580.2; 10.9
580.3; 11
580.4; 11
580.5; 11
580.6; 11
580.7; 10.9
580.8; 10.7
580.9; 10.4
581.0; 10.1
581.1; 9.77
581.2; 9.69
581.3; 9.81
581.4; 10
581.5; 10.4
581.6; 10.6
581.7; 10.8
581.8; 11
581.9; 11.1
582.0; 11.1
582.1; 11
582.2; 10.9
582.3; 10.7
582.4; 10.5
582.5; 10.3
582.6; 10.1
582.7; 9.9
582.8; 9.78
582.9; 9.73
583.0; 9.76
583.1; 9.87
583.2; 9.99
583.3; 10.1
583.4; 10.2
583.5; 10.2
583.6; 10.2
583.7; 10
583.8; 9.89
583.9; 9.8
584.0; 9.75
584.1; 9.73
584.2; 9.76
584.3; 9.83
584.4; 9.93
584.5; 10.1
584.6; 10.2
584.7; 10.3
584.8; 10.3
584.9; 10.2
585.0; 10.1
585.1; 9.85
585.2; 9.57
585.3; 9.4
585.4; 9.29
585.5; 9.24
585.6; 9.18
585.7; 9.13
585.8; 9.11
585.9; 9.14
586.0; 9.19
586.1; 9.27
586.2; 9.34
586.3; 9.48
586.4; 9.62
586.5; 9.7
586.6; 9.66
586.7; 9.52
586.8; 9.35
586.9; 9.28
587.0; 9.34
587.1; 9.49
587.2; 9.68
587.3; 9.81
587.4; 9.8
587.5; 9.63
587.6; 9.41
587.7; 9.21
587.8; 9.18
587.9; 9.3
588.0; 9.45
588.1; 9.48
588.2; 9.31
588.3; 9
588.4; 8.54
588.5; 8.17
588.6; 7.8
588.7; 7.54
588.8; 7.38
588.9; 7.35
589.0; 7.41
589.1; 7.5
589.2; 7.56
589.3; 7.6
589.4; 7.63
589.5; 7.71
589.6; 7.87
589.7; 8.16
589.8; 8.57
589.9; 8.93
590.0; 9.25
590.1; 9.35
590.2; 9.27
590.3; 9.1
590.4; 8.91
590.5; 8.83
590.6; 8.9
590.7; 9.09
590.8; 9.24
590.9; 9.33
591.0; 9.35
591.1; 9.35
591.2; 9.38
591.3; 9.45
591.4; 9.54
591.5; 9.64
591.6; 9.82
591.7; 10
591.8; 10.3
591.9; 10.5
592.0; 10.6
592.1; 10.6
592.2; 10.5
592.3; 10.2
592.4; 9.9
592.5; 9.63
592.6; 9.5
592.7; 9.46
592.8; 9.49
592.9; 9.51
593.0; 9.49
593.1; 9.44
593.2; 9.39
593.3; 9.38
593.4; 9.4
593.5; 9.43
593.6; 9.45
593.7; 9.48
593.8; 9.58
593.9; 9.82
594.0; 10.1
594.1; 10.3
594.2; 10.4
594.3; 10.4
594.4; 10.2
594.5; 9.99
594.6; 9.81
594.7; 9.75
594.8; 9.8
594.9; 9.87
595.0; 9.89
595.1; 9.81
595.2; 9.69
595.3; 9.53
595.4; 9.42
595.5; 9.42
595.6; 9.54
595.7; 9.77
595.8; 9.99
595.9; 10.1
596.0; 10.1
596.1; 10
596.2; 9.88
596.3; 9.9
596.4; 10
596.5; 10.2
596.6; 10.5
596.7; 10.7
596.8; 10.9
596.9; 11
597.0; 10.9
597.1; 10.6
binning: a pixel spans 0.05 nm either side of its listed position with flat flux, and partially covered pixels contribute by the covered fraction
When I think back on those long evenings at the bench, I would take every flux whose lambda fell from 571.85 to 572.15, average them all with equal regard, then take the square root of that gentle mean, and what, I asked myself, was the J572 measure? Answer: 3.111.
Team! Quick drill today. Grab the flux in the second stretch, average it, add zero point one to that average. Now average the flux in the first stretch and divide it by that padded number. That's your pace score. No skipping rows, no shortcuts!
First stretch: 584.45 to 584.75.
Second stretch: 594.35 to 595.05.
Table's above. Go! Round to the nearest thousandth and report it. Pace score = 1.020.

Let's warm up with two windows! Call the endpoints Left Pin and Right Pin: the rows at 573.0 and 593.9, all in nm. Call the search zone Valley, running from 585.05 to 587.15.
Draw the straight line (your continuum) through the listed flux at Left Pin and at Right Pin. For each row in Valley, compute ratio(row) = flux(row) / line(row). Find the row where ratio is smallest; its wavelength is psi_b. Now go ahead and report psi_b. 585.8 nm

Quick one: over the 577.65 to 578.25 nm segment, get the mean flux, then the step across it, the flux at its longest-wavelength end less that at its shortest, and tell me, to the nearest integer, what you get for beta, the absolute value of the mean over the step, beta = 82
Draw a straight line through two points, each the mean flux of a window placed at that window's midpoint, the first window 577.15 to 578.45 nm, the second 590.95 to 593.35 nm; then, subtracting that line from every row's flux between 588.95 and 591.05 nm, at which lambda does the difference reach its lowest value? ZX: 589.0 nm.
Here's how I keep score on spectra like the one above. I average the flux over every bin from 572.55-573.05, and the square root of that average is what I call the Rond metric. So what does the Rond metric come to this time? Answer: 3.10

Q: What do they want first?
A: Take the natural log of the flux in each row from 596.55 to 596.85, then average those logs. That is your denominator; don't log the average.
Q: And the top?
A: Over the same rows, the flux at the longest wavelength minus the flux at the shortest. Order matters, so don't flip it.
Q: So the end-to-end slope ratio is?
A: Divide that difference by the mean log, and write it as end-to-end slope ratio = 0.17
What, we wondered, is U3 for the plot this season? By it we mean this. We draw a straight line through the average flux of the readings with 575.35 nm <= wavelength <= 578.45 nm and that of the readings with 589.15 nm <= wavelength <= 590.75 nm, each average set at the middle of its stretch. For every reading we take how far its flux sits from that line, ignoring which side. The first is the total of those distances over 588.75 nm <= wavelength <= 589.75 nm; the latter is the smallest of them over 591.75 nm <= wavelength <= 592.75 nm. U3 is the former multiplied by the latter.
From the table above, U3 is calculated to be 12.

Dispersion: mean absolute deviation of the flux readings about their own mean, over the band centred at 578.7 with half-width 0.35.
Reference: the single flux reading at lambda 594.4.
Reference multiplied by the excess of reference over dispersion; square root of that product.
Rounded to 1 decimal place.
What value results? 10.1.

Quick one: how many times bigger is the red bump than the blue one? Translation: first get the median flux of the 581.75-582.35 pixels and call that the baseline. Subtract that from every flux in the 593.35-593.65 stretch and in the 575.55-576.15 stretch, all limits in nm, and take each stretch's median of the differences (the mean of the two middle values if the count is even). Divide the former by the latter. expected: 1.4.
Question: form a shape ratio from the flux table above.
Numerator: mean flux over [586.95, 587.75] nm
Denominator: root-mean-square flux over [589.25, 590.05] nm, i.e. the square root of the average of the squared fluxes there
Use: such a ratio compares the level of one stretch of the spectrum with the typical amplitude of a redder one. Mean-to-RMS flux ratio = 1.16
